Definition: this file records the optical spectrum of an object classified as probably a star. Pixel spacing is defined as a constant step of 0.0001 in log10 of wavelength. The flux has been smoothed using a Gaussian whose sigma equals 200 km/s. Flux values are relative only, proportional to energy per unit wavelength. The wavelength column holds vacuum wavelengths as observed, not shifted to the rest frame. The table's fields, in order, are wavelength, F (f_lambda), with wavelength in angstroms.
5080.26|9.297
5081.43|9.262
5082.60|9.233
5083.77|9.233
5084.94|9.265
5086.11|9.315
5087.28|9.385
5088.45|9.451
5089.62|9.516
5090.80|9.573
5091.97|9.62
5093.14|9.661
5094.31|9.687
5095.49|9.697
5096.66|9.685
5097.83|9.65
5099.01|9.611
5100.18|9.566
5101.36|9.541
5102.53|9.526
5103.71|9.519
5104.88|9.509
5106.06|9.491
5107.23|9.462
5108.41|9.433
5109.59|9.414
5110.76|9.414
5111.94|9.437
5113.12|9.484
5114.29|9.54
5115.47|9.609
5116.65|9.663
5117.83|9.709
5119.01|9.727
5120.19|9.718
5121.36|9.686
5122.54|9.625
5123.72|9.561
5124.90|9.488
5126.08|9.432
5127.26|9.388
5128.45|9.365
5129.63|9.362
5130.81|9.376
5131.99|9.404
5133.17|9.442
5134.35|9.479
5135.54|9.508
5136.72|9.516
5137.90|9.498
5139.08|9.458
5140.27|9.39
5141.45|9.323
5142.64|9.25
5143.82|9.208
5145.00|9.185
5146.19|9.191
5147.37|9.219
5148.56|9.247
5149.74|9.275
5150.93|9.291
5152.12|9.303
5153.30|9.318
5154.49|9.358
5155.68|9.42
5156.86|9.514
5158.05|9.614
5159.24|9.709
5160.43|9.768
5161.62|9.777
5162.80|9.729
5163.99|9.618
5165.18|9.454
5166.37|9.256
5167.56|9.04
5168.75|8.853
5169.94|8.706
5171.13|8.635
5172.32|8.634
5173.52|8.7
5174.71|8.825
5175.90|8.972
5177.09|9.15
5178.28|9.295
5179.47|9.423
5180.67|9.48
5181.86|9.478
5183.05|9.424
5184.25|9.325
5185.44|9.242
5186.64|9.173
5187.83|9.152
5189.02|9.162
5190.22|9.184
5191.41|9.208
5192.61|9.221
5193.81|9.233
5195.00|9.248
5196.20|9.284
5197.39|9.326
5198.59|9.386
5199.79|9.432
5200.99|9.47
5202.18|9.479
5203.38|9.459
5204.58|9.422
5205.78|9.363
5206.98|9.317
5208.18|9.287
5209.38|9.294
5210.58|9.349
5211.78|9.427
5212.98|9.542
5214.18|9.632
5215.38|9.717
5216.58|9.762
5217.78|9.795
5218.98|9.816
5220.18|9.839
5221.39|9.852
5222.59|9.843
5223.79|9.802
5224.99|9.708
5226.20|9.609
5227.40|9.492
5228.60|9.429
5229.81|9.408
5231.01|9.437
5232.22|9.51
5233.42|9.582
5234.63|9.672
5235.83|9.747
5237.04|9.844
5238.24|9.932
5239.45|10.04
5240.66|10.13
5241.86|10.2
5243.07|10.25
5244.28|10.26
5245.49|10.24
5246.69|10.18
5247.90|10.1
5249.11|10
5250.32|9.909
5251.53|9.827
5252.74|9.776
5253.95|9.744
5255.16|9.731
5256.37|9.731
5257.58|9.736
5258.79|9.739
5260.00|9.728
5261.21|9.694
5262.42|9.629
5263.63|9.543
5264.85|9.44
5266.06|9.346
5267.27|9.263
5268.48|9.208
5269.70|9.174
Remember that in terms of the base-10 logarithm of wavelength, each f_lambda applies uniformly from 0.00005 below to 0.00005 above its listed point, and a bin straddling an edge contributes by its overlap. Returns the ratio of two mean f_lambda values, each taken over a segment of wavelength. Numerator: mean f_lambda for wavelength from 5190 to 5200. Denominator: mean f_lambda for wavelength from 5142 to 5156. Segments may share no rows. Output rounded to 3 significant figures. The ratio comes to 1.00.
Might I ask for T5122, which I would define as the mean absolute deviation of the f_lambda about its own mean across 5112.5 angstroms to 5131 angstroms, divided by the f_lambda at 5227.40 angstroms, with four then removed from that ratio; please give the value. -3.99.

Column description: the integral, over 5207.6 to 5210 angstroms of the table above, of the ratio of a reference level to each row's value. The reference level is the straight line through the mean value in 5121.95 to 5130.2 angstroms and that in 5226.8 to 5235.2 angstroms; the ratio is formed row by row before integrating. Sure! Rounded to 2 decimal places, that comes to 2.45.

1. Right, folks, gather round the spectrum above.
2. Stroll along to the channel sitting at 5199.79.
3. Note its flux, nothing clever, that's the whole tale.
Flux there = 9.432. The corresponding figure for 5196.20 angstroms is 9.284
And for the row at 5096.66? 9.685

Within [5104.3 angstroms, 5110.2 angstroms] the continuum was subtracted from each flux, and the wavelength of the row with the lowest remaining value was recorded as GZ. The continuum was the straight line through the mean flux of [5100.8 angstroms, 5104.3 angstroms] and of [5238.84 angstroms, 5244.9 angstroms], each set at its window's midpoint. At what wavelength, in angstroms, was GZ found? 5109.59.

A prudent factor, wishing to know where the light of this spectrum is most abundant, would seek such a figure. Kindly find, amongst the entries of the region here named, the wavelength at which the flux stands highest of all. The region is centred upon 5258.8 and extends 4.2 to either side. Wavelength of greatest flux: 5258.79 angstroms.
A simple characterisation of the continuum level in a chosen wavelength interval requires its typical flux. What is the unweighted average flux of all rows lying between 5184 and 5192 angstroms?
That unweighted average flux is 9.21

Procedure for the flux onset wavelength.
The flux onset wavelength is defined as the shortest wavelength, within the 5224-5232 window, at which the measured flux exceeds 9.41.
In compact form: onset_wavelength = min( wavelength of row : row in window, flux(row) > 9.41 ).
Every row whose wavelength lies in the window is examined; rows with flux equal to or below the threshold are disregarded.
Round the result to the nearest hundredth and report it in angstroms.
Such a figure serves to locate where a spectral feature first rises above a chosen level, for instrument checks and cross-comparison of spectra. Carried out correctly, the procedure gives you 5224.99 angstroms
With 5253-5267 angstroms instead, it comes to 5253.95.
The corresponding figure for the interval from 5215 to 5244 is 5215.38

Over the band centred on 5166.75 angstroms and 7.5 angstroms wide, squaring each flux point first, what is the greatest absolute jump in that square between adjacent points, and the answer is 4.0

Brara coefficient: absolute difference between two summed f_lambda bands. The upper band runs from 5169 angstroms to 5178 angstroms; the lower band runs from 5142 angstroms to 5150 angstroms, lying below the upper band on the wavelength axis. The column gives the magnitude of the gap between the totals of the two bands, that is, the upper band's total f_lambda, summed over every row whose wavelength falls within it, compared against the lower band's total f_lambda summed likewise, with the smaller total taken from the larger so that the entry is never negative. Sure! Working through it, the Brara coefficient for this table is 3.0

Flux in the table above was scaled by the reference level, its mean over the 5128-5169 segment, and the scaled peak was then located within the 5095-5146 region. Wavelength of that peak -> 5119.01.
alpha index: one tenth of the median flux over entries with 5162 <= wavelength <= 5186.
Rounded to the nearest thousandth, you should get 0.925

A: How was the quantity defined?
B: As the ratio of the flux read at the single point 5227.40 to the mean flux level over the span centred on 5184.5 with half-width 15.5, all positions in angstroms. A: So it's 1.04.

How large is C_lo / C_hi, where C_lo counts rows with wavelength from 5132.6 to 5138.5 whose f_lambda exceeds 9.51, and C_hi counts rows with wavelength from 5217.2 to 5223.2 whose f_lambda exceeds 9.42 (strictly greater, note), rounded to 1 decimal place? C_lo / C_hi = 0.2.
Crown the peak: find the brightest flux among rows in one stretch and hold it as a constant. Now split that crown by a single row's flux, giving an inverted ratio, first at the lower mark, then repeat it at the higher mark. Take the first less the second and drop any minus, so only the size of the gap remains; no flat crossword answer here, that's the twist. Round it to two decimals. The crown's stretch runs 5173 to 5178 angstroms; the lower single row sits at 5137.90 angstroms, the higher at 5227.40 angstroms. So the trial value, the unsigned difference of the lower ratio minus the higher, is 0.00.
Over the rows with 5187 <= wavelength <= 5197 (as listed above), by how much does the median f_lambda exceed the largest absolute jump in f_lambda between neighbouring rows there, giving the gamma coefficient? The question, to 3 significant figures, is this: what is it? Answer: 9.18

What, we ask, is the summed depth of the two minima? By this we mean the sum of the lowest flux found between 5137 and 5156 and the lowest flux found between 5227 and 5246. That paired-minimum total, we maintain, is 18.6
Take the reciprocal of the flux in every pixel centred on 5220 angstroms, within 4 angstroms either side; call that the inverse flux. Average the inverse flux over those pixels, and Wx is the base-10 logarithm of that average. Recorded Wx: -0.992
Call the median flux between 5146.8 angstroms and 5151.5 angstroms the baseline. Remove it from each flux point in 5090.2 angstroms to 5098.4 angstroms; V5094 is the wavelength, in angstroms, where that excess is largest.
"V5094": 5095.49 angstroms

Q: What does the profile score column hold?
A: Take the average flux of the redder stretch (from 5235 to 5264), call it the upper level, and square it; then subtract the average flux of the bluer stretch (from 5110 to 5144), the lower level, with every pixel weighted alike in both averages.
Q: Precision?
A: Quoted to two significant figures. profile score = 89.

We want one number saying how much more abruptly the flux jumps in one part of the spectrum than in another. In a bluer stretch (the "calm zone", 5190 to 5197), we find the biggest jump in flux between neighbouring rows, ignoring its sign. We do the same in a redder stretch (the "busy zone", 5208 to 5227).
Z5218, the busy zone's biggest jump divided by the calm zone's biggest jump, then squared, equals 10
